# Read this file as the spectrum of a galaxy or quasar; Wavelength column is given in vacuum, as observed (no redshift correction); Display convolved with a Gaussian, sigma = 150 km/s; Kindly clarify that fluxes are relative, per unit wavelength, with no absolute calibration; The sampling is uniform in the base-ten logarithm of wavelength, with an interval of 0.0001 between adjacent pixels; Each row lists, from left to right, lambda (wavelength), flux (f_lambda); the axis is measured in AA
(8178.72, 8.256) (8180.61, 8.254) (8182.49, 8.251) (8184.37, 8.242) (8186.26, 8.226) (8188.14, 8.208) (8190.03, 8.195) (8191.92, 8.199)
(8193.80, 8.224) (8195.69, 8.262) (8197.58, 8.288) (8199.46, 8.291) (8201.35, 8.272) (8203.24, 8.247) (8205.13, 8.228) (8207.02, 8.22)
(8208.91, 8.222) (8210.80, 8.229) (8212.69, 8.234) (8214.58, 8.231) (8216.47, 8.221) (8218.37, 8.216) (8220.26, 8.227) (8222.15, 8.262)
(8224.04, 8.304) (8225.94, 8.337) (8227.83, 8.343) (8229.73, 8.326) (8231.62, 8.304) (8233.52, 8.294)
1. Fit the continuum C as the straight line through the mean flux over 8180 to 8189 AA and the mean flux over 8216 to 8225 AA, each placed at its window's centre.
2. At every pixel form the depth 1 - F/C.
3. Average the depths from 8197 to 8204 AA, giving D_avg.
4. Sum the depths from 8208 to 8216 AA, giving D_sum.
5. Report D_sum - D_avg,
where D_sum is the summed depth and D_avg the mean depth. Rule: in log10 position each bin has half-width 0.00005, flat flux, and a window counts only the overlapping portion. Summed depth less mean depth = 0.011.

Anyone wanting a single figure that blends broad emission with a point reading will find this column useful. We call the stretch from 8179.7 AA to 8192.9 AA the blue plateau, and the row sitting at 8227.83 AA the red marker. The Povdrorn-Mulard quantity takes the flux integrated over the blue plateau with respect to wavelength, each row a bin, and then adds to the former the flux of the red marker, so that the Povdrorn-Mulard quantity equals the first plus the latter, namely 117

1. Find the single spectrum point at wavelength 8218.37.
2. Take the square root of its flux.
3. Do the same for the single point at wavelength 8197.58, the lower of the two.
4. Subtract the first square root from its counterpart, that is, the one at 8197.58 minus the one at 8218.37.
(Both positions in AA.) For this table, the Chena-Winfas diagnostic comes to 0.013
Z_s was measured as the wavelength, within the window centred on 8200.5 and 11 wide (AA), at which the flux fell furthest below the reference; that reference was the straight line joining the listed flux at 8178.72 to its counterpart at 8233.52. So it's 8205.13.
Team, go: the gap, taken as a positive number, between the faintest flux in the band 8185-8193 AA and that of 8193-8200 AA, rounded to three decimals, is 0.029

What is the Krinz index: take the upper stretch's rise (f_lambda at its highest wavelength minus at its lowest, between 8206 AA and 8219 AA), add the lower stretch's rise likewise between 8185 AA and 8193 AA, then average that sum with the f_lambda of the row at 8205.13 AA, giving 4.10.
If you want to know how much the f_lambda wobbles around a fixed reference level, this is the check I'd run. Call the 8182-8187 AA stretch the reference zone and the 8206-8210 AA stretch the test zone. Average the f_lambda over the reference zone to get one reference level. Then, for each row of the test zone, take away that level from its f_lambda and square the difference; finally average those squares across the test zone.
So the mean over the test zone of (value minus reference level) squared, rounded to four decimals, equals 0.0003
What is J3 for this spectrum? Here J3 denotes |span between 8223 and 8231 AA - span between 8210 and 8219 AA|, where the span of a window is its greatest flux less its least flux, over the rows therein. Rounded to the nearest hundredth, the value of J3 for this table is 0.02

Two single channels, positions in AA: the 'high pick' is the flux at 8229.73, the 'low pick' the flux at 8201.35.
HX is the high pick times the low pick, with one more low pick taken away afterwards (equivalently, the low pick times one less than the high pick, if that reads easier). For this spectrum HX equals 60.6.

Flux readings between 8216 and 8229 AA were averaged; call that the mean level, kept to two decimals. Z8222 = 8.27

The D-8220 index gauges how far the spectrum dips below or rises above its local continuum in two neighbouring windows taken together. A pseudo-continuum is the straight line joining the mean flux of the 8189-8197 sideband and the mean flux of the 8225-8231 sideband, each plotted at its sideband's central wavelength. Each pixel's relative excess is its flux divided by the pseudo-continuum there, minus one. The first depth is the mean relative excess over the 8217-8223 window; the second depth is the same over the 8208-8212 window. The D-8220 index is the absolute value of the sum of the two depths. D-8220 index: 0.015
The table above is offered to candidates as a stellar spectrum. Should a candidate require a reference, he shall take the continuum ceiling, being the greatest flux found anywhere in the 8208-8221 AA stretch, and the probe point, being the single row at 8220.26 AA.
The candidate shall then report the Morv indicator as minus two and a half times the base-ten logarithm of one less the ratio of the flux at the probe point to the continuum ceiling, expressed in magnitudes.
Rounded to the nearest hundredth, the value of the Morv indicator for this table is 7.68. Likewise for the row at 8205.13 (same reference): 7.84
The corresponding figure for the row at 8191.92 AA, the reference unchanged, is 5.93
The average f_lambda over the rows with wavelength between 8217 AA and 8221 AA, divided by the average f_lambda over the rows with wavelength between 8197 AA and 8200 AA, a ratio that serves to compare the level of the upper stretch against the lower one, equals 0.99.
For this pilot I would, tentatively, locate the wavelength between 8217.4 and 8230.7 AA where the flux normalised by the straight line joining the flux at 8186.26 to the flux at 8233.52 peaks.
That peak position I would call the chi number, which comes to 8227.83 AA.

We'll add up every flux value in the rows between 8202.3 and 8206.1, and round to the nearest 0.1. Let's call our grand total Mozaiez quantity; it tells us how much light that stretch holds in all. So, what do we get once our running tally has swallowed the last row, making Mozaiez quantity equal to 16.5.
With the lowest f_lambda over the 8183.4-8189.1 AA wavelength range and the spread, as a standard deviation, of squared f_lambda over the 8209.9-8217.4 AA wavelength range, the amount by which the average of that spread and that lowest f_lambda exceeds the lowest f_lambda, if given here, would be -4.06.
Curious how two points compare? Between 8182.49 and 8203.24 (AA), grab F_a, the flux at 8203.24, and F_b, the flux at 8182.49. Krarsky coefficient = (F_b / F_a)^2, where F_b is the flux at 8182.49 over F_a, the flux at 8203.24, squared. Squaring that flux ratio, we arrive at 1.00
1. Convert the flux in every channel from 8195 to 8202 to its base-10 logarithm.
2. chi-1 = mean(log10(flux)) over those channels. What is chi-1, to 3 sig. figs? 0.918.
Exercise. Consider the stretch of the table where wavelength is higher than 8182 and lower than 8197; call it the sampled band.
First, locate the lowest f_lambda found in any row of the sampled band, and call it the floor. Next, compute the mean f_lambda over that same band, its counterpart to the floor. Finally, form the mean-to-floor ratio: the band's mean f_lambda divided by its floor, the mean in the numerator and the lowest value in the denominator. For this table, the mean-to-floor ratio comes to 1.004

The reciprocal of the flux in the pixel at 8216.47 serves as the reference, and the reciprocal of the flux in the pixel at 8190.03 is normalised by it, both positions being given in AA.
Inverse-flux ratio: 1.00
